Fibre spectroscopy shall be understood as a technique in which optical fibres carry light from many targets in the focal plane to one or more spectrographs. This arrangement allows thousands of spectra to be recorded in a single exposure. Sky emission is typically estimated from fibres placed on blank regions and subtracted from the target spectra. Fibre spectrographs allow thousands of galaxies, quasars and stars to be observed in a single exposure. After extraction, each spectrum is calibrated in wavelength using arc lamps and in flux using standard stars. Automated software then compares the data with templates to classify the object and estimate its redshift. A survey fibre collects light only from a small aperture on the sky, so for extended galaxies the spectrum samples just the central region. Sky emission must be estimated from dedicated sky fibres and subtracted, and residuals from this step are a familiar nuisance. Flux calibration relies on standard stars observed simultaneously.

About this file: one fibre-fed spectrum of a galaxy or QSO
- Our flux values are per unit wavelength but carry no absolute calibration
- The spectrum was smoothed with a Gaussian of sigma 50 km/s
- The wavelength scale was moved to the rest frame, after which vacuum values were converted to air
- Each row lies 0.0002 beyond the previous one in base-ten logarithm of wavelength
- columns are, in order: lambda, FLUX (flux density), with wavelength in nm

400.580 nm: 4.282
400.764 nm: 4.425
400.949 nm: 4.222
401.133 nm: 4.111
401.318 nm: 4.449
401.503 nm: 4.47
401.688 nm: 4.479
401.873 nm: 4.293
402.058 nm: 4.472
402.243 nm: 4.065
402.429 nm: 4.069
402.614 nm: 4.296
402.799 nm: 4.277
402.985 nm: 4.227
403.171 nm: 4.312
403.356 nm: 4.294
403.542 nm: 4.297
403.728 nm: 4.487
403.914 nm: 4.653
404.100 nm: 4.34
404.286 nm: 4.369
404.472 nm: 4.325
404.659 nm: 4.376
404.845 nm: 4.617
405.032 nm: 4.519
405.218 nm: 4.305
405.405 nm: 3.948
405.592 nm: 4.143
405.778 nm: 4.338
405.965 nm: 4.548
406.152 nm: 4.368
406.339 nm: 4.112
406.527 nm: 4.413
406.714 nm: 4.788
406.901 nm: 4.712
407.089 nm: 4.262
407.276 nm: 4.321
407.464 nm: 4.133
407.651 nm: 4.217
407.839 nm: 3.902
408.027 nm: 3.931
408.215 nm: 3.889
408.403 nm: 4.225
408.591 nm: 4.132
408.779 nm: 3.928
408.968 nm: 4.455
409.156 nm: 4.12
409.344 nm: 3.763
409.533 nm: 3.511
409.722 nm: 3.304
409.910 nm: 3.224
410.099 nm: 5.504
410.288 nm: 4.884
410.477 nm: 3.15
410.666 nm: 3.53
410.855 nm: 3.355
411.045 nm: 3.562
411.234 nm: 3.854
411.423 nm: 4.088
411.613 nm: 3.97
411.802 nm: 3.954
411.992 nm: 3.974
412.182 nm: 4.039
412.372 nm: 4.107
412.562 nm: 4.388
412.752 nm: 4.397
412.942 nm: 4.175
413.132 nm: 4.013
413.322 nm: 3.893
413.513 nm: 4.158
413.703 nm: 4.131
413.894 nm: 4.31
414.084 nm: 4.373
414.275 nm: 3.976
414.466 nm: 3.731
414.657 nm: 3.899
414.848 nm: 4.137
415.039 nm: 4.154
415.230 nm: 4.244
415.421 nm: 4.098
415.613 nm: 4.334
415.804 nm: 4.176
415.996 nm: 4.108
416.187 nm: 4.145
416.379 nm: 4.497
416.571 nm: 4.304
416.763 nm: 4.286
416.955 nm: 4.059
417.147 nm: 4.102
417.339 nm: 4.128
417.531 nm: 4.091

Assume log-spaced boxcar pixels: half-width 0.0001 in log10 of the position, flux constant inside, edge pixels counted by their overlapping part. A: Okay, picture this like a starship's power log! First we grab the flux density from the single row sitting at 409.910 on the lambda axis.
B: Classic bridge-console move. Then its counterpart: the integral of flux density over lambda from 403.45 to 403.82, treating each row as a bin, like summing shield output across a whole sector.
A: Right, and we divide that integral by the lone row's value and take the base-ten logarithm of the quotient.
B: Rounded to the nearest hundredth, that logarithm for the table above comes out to -0.30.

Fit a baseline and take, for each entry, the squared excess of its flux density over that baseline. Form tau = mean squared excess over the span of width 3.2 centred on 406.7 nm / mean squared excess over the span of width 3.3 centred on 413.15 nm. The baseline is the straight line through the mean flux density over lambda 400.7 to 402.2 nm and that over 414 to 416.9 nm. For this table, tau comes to 1.4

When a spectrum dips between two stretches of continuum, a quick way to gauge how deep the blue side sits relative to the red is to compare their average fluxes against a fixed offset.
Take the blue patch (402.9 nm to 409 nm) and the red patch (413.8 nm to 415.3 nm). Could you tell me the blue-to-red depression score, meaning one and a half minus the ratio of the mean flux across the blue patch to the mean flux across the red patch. 0.452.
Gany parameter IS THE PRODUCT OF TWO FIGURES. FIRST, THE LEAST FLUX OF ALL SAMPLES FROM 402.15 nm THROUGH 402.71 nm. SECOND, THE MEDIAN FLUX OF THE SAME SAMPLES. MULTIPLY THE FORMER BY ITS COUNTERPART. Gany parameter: 16.5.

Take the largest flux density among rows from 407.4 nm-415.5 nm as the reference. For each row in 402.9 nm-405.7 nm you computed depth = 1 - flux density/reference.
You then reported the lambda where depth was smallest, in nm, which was 403.914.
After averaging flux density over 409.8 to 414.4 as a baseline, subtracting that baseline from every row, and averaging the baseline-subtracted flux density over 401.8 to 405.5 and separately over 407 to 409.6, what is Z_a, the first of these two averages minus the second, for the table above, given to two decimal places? 0.27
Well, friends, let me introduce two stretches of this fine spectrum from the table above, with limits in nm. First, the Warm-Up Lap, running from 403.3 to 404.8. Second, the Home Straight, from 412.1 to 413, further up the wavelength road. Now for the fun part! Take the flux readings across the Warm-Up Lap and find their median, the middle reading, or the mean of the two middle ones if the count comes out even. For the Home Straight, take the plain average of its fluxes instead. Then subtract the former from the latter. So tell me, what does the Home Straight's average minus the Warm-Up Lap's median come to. -0.1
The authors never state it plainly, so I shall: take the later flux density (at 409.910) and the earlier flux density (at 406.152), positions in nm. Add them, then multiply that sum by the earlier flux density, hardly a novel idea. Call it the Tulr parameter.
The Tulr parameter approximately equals 33.2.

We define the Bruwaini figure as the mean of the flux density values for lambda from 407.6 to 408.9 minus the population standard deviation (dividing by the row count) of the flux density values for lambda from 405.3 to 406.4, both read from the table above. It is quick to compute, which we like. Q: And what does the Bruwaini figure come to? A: 3.84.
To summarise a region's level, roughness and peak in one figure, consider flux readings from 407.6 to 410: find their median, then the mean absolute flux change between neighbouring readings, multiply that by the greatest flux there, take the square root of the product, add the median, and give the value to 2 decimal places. 4.94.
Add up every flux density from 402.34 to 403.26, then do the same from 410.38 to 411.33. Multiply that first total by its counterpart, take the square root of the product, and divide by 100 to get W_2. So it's 0.192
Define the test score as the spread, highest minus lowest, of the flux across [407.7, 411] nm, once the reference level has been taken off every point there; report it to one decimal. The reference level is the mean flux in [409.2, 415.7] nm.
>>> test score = 2.4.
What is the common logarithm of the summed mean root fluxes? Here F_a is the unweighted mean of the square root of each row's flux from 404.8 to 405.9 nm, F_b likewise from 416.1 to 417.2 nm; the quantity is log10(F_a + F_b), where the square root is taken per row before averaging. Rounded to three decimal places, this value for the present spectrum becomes 0.616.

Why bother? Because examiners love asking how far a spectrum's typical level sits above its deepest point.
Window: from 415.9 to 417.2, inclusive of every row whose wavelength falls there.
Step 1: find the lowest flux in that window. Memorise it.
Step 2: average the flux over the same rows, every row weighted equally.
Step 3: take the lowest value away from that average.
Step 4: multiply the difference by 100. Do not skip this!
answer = 16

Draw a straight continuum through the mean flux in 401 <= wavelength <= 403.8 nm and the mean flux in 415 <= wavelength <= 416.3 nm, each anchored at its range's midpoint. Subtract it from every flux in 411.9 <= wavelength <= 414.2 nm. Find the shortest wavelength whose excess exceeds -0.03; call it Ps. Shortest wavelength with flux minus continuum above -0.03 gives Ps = 412.562 nm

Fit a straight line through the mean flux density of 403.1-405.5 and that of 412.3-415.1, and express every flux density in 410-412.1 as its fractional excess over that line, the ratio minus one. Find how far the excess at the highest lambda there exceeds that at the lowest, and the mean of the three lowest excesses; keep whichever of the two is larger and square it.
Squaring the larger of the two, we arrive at 0.042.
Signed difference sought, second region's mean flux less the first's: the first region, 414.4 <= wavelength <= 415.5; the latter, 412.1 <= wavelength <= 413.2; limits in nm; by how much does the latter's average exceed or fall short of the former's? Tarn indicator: 0.14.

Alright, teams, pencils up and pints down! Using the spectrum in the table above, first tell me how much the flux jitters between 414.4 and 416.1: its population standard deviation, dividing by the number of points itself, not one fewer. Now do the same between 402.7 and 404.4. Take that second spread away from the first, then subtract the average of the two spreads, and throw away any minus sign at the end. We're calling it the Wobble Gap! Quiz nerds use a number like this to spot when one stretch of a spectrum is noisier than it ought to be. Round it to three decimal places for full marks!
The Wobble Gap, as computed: 0.100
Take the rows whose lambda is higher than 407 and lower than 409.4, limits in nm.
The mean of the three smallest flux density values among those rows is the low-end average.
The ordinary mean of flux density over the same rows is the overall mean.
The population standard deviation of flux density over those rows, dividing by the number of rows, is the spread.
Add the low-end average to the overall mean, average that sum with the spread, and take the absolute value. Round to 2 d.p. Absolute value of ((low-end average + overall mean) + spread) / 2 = 4.07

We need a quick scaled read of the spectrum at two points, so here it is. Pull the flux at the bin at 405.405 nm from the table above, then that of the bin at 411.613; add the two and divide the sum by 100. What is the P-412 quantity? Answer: 0.0792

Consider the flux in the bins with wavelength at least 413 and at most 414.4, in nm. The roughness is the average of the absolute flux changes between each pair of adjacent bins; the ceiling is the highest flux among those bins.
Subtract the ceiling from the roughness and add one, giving -3.20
